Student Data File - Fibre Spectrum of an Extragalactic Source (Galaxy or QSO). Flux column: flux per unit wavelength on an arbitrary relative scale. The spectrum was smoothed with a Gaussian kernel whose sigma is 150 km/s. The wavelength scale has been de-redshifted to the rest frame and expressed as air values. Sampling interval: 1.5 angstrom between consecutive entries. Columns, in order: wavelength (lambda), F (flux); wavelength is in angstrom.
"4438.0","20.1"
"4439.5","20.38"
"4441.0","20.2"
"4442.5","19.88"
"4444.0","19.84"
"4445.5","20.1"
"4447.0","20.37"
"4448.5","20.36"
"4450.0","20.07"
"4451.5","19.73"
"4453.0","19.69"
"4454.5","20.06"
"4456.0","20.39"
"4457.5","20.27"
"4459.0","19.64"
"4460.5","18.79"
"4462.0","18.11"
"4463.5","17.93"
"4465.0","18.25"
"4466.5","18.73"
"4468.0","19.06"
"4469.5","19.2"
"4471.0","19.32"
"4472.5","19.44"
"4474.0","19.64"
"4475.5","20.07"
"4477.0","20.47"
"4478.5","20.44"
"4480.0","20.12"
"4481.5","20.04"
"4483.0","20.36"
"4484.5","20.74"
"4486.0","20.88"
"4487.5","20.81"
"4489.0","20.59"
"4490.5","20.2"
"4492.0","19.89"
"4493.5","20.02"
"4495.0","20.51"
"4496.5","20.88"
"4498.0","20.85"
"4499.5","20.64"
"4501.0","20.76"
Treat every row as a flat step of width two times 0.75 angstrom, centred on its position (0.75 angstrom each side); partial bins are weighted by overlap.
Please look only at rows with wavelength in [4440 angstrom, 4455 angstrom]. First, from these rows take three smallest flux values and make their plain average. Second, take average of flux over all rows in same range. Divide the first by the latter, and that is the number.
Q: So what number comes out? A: 0.986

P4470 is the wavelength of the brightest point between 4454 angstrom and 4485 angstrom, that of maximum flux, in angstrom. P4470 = 4484.5 angstrom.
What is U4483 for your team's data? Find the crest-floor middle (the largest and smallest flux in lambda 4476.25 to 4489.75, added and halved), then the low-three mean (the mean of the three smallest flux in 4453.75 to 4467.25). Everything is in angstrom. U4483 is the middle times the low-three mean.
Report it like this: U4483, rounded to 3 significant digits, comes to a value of 370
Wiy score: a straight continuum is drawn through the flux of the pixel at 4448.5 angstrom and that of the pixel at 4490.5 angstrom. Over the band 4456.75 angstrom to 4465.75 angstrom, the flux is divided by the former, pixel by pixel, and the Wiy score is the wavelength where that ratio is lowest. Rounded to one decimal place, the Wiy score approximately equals 4463.5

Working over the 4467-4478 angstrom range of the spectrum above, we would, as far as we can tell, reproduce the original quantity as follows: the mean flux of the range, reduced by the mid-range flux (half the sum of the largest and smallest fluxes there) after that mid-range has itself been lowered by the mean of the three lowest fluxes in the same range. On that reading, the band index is 19.0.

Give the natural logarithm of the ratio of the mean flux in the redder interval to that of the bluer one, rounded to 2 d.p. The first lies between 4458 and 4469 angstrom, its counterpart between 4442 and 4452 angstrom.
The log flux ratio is -0.07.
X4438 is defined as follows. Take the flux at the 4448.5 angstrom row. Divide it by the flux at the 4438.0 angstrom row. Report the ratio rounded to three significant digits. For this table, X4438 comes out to 1.01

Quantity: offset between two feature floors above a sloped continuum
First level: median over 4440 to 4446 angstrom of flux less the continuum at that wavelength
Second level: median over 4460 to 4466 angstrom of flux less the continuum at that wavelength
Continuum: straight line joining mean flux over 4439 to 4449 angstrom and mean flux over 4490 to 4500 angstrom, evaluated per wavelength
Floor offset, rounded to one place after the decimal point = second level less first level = -1.9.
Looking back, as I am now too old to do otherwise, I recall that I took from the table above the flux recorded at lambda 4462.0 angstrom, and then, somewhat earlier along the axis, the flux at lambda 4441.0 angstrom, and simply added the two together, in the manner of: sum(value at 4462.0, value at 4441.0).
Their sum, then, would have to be 38.3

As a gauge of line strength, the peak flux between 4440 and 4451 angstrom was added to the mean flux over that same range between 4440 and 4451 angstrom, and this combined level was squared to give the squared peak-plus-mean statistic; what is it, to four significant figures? 1639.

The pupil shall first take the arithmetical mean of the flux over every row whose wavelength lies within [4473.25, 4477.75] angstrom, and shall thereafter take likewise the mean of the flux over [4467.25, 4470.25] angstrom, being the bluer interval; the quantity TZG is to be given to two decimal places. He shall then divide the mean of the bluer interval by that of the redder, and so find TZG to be 0.95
